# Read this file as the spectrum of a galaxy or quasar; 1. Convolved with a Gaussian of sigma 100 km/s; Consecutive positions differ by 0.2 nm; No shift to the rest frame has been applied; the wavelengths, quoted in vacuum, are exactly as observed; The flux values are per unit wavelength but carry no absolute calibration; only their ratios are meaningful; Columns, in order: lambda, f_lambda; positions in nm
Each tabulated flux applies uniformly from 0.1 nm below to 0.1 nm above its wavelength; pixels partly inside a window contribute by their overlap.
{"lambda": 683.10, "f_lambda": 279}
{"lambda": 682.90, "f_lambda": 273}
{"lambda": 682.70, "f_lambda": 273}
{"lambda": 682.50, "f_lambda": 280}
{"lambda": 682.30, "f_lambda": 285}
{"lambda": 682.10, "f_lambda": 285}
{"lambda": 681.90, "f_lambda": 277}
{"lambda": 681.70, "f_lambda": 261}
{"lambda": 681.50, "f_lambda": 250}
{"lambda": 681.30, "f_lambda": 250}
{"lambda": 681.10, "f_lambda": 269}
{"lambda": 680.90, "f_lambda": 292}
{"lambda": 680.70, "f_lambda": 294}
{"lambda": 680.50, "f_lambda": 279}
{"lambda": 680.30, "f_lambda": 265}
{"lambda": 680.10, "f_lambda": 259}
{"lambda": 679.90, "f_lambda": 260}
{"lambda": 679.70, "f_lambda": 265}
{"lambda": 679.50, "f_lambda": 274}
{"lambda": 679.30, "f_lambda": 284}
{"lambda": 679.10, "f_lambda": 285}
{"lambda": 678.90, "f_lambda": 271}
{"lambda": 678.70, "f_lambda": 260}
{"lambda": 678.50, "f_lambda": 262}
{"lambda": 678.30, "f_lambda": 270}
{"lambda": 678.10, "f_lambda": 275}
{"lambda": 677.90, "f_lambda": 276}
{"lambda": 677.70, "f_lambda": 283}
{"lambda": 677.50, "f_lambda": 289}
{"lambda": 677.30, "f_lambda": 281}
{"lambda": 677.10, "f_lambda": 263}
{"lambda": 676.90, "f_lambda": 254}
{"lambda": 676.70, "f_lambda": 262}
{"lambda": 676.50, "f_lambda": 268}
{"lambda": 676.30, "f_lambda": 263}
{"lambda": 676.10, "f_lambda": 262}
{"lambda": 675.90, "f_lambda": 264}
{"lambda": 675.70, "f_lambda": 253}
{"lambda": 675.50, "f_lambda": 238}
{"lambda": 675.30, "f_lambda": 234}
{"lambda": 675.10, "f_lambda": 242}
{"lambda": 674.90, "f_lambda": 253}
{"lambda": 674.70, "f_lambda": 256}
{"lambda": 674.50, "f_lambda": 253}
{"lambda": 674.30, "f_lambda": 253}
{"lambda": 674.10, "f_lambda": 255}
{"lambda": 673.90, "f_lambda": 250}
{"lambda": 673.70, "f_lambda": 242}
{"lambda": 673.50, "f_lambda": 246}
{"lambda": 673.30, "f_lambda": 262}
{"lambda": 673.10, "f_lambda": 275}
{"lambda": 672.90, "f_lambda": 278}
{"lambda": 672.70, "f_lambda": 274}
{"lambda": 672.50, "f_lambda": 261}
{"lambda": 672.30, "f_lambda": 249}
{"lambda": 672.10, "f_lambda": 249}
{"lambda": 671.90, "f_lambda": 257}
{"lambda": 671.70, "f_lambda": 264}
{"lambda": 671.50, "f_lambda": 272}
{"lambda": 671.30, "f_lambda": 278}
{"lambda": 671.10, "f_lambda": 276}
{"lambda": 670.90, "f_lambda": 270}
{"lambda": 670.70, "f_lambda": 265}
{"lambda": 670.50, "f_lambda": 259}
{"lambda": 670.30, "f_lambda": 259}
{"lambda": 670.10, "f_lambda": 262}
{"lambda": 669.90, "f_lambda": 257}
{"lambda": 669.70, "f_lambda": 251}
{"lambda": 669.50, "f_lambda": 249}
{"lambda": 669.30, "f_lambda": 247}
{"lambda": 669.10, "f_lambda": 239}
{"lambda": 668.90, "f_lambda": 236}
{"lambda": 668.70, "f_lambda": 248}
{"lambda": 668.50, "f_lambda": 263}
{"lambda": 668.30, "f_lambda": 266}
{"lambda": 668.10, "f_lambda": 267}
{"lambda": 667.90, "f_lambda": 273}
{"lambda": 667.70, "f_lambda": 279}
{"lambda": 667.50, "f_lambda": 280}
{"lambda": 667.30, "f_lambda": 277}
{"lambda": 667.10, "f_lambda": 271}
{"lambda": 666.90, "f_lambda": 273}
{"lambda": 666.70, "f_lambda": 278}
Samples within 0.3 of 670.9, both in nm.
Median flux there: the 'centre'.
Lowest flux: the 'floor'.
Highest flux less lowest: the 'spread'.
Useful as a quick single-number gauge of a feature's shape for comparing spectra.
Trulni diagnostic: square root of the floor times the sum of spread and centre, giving 273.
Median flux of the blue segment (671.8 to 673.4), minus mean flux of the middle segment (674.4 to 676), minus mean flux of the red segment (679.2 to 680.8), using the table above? -260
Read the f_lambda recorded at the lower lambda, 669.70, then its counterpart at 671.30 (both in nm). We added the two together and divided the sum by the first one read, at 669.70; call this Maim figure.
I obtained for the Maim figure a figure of 2.11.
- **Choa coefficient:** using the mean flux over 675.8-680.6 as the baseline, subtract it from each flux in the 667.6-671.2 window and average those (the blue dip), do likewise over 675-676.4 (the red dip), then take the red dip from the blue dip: 8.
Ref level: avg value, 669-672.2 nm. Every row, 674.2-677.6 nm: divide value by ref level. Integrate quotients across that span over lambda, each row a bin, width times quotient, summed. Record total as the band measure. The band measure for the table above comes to 3.4 nm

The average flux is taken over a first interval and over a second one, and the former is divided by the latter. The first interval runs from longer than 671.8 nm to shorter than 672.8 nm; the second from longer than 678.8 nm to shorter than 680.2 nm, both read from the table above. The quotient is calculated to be 0.95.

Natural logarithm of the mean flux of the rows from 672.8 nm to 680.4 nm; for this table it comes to 5.57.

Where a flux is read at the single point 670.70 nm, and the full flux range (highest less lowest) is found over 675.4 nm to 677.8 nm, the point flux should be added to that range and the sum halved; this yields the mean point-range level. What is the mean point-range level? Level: 158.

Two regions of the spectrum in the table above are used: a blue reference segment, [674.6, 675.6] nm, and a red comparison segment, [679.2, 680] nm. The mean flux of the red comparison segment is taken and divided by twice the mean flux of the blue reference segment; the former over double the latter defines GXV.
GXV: 0.553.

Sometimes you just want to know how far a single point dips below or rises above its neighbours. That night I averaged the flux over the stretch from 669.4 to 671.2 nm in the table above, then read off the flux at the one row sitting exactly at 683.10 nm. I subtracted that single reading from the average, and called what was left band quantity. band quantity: -18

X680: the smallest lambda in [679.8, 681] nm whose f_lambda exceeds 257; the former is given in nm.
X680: 679.90 nm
